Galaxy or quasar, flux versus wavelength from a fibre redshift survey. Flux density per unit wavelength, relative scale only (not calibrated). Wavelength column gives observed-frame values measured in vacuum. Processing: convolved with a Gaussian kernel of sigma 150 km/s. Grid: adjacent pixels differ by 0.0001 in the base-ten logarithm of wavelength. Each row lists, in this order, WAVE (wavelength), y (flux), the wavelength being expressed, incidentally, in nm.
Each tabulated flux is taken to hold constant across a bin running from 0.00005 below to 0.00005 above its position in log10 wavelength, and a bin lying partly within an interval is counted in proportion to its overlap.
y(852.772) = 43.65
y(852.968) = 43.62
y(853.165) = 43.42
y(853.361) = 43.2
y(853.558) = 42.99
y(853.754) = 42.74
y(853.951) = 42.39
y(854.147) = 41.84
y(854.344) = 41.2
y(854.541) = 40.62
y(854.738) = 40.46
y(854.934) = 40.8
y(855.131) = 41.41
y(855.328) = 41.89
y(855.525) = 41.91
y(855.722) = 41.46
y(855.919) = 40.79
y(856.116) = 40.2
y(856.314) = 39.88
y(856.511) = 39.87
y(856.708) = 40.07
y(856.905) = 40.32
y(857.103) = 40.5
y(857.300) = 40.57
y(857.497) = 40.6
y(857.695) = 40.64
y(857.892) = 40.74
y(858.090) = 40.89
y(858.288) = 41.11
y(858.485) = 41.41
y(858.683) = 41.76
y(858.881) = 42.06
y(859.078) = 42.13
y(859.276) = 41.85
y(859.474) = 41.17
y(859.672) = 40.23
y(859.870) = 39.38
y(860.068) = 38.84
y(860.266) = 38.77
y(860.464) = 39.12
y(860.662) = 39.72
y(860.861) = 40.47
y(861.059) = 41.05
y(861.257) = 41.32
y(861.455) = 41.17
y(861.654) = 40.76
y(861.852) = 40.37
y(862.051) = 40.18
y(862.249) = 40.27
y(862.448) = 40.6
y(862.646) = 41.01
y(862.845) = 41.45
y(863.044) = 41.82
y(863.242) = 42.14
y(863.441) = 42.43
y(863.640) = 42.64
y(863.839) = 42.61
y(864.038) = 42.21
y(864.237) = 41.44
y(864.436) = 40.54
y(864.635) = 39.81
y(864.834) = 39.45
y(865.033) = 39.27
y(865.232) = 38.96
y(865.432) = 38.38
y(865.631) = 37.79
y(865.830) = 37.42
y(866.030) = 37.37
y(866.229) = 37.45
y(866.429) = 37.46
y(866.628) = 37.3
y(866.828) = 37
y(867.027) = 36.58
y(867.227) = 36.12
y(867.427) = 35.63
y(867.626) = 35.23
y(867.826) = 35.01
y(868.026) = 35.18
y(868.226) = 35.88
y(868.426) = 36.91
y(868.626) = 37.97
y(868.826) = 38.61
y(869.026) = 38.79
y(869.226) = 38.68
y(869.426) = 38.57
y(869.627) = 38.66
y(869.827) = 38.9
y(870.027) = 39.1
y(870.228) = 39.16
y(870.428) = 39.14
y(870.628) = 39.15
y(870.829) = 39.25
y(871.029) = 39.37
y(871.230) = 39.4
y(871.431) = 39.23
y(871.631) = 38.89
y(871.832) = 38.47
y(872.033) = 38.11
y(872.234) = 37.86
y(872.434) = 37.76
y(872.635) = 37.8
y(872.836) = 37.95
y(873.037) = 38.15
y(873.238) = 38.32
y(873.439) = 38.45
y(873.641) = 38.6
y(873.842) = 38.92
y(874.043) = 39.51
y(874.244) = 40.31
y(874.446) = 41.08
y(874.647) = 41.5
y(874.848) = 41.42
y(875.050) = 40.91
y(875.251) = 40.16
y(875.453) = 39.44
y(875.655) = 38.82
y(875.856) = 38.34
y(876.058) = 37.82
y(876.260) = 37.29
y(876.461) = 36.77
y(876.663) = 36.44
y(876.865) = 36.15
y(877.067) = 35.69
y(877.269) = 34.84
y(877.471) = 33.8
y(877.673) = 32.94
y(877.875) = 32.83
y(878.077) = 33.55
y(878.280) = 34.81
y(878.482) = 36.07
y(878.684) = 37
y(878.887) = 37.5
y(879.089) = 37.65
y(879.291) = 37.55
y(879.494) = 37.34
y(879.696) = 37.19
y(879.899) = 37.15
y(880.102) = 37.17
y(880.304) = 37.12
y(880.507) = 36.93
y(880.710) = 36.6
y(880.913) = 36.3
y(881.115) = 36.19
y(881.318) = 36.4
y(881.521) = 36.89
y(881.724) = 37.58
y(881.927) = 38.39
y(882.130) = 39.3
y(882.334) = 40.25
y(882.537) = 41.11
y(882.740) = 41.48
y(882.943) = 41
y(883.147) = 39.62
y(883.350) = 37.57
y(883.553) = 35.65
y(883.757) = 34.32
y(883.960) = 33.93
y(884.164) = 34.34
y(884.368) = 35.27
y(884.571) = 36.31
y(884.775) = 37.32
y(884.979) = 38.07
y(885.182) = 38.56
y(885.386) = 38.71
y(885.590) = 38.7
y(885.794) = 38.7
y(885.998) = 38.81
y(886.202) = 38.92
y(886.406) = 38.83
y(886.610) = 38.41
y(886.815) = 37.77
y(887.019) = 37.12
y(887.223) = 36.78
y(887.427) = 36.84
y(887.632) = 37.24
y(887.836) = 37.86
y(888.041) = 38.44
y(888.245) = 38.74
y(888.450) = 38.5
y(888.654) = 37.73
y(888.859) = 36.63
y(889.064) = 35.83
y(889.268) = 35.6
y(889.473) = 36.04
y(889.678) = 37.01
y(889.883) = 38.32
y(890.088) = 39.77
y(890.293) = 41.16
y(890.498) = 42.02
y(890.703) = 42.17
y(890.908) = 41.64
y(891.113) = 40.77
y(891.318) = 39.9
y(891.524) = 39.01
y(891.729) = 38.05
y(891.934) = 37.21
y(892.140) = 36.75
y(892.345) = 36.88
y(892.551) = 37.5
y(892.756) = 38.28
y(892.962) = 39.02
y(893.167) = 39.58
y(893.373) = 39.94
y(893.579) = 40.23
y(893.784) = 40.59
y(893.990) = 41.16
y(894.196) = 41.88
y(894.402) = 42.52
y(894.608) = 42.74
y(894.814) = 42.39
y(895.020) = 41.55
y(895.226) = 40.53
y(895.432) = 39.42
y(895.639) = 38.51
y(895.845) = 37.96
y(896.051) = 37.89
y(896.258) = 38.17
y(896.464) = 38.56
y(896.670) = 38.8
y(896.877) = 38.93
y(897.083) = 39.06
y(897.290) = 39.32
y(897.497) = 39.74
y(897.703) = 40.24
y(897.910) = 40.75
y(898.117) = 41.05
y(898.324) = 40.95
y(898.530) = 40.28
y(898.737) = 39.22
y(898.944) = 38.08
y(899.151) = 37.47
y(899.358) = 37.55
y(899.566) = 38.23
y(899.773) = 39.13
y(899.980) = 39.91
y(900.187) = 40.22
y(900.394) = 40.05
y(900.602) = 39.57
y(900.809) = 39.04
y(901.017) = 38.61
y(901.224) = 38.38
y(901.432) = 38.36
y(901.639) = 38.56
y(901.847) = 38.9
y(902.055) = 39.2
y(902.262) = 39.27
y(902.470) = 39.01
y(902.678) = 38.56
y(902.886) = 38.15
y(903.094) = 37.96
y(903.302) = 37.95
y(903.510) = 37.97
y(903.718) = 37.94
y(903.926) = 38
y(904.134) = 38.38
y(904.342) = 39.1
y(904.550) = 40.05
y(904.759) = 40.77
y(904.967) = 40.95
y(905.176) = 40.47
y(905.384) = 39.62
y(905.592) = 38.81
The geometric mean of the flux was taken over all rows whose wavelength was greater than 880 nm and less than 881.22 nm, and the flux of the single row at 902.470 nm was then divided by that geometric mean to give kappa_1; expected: 1.06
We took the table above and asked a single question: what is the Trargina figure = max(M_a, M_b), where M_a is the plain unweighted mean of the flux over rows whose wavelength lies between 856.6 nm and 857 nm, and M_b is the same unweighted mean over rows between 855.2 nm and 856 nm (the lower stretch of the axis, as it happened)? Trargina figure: 41.5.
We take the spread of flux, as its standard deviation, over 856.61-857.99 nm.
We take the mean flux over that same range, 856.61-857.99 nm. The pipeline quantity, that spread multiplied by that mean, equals 9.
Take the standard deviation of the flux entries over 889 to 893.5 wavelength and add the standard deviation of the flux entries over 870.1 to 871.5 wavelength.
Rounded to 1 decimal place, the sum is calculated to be 2.1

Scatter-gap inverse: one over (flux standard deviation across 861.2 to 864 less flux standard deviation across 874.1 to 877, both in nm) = -1.0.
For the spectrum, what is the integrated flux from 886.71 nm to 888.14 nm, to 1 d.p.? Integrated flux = 53.5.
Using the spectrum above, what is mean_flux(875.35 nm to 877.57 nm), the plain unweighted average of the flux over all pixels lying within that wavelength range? 36.9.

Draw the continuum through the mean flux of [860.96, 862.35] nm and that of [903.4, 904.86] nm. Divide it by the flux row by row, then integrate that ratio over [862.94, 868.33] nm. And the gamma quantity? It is 5.7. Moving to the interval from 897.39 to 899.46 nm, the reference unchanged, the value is 2.1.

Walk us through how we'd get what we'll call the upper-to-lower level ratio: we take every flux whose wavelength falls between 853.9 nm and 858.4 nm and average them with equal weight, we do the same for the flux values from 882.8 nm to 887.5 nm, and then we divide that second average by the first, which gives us 0.92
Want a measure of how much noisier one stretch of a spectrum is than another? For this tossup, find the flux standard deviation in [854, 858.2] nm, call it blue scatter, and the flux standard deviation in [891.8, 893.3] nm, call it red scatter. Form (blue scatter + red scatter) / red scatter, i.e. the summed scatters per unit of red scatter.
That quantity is 1.6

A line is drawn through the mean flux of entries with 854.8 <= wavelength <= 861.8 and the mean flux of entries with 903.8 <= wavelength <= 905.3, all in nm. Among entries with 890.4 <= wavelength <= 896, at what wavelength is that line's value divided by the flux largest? 892.140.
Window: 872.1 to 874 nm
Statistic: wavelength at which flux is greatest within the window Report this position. 873.842 nm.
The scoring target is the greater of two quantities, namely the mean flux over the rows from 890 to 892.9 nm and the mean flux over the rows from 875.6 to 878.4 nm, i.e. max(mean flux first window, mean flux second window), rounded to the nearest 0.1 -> 39.4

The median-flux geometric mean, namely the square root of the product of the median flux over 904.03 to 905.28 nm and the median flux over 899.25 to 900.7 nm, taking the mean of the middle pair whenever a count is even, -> 39.9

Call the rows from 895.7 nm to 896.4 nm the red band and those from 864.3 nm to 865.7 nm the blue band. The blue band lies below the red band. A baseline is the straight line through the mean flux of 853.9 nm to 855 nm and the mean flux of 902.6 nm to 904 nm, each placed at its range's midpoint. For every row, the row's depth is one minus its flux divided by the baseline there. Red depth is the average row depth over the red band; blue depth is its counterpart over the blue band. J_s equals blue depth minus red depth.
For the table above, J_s 0.02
